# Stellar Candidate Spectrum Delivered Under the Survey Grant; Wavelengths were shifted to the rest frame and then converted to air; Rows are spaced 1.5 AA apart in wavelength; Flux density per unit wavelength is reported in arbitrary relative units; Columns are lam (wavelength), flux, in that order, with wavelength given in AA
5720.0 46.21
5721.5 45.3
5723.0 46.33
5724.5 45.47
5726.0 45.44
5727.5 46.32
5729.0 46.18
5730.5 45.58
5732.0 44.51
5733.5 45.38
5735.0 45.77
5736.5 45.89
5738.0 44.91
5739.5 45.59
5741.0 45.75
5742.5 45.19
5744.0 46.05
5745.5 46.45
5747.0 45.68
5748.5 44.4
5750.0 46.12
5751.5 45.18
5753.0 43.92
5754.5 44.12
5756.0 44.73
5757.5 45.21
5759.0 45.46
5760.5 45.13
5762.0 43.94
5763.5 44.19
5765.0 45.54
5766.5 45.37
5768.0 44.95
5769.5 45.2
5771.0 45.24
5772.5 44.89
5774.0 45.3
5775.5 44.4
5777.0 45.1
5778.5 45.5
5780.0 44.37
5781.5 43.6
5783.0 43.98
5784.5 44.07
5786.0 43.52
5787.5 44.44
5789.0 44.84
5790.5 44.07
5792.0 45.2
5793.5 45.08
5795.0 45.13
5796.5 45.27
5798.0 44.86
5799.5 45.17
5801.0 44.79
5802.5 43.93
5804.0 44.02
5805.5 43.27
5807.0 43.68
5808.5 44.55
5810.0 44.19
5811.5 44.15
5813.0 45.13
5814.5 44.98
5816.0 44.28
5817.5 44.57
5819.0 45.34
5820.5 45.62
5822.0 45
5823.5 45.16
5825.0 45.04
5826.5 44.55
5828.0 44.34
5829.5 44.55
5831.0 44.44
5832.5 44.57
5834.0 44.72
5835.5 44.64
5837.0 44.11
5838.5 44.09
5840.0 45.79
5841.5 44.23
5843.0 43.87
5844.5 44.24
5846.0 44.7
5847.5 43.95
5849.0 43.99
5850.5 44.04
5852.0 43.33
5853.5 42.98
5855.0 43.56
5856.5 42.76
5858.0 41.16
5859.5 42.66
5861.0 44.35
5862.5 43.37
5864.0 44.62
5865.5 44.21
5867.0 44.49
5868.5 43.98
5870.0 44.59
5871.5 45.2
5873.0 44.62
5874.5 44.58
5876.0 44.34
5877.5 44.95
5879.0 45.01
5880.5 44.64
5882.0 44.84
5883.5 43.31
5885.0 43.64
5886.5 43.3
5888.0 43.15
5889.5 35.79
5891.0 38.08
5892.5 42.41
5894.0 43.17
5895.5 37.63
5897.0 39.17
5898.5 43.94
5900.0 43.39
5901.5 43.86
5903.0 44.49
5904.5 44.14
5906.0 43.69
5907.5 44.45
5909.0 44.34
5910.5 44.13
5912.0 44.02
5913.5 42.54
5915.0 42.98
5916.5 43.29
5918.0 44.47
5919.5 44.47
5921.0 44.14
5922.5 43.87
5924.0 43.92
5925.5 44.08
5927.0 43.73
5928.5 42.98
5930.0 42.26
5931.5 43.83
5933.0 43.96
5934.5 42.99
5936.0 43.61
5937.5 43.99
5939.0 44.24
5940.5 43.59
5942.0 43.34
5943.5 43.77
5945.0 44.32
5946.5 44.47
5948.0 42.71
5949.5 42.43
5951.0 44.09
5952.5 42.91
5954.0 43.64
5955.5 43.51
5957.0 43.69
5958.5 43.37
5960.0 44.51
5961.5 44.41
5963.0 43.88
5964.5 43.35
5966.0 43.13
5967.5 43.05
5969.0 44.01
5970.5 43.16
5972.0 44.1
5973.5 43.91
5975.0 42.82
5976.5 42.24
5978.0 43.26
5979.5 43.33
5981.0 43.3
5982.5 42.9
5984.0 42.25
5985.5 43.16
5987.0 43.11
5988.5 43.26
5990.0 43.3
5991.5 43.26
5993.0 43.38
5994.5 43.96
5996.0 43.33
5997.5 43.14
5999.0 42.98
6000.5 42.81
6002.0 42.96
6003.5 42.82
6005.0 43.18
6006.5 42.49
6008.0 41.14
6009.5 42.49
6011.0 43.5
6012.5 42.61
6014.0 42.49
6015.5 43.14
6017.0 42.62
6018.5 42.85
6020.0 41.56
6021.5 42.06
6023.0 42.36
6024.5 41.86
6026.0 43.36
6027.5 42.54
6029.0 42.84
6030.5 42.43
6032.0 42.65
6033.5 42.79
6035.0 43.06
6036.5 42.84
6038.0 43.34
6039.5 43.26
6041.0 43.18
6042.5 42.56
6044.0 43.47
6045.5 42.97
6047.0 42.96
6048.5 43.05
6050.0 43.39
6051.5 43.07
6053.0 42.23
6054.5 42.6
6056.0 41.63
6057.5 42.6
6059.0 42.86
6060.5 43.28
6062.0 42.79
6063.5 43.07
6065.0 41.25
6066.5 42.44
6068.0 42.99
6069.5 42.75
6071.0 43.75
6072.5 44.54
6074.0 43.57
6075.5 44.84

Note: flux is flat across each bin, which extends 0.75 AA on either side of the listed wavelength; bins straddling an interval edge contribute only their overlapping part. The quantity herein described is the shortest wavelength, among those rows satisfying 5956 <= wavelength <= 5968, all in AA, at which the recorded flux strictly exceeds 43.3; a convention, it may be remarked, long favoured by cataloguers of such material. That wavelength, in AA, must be 5957.0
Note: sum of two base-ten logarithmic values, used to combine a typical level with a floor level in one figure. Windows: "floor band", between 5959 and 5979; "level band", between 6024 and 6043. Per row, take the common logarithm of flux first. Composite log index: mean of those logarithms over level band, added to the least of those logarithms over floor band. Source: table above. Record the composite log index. 3.26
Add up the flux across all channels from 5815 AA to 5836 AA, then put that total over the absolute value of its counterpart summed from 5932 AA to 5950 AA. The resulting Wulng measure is 1.20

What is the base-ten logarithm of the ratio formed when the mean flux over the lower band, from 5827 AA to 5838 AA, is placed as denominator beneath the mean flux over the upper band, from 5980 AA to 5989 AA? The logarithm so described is -0.015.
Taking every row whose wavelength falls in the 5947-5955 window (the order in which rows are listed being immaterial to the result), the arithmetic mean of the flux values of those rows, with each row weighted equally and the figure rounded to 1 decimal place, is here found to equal 43.2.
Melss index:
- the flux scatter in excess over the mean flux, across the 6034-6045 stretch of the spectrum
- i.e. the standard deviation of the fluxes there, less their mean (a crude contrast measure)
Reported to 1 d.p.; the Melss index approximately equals -42.8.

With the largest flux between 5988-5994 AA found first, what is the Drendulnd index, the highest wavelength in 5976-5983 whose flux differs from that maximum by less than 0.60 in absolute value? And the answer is 5982.5 AA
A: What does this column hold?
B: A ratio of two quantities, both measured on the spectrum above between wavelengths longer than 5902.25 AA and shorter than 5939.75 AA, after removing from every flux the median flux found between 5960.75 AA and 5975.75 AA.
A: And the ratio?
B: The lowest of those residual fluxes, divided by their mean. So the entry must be -8.0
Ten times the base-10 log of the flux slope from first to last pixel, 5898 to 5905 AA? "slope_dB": -14.8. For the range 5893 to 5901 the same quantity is -14.4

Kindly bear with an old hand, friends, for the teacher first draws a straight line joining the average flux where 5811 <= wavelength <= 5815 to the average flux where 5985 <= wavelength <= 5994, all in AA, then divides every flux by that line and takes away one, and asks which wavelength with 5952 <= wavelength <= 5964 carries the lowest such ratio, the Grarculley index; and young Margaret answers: 5952.5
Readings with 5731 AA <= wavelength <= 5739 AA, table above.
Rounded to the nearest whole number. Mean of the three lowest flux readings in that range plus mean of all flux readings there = 90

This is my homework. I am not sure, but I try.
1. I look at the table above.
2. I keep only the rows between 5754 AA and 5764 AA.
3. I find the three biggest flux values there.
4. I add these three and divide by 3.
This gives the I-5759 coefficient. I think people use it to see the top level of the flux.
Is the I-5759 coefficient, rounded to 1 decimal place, 45.3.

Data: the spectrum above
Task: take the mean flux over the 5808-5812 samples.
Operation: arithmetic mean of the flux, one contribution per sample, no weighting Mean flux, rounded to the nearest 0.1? 44.3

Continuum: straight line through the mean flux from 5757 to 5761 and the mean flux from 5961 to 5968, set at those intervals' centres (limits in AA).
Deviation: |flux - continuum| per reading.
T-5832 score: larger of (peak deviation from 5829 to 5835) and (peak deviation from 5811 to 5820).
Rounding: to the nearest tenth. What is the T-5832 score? 0.7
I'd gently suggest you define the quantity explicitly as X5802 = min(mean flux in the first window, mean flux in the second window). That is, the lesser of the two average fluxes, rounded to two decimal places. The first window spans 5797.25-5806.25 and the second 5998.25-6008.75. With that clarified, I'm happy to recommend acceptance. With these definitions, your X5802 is 42.63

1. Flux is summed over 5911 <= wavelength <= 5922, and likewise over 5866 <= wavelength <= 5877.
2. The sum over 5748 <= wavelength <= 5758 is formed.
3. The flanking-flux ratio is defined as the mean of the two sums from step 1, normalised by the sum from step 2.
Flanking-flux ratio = 0.98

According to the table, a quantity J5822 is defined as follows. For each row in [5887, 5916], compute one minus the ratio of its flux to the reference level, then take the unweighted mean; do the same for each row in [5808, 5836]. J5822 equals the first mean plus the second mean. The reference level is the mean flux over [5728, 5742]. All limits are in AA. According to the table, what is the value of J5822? 0.086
